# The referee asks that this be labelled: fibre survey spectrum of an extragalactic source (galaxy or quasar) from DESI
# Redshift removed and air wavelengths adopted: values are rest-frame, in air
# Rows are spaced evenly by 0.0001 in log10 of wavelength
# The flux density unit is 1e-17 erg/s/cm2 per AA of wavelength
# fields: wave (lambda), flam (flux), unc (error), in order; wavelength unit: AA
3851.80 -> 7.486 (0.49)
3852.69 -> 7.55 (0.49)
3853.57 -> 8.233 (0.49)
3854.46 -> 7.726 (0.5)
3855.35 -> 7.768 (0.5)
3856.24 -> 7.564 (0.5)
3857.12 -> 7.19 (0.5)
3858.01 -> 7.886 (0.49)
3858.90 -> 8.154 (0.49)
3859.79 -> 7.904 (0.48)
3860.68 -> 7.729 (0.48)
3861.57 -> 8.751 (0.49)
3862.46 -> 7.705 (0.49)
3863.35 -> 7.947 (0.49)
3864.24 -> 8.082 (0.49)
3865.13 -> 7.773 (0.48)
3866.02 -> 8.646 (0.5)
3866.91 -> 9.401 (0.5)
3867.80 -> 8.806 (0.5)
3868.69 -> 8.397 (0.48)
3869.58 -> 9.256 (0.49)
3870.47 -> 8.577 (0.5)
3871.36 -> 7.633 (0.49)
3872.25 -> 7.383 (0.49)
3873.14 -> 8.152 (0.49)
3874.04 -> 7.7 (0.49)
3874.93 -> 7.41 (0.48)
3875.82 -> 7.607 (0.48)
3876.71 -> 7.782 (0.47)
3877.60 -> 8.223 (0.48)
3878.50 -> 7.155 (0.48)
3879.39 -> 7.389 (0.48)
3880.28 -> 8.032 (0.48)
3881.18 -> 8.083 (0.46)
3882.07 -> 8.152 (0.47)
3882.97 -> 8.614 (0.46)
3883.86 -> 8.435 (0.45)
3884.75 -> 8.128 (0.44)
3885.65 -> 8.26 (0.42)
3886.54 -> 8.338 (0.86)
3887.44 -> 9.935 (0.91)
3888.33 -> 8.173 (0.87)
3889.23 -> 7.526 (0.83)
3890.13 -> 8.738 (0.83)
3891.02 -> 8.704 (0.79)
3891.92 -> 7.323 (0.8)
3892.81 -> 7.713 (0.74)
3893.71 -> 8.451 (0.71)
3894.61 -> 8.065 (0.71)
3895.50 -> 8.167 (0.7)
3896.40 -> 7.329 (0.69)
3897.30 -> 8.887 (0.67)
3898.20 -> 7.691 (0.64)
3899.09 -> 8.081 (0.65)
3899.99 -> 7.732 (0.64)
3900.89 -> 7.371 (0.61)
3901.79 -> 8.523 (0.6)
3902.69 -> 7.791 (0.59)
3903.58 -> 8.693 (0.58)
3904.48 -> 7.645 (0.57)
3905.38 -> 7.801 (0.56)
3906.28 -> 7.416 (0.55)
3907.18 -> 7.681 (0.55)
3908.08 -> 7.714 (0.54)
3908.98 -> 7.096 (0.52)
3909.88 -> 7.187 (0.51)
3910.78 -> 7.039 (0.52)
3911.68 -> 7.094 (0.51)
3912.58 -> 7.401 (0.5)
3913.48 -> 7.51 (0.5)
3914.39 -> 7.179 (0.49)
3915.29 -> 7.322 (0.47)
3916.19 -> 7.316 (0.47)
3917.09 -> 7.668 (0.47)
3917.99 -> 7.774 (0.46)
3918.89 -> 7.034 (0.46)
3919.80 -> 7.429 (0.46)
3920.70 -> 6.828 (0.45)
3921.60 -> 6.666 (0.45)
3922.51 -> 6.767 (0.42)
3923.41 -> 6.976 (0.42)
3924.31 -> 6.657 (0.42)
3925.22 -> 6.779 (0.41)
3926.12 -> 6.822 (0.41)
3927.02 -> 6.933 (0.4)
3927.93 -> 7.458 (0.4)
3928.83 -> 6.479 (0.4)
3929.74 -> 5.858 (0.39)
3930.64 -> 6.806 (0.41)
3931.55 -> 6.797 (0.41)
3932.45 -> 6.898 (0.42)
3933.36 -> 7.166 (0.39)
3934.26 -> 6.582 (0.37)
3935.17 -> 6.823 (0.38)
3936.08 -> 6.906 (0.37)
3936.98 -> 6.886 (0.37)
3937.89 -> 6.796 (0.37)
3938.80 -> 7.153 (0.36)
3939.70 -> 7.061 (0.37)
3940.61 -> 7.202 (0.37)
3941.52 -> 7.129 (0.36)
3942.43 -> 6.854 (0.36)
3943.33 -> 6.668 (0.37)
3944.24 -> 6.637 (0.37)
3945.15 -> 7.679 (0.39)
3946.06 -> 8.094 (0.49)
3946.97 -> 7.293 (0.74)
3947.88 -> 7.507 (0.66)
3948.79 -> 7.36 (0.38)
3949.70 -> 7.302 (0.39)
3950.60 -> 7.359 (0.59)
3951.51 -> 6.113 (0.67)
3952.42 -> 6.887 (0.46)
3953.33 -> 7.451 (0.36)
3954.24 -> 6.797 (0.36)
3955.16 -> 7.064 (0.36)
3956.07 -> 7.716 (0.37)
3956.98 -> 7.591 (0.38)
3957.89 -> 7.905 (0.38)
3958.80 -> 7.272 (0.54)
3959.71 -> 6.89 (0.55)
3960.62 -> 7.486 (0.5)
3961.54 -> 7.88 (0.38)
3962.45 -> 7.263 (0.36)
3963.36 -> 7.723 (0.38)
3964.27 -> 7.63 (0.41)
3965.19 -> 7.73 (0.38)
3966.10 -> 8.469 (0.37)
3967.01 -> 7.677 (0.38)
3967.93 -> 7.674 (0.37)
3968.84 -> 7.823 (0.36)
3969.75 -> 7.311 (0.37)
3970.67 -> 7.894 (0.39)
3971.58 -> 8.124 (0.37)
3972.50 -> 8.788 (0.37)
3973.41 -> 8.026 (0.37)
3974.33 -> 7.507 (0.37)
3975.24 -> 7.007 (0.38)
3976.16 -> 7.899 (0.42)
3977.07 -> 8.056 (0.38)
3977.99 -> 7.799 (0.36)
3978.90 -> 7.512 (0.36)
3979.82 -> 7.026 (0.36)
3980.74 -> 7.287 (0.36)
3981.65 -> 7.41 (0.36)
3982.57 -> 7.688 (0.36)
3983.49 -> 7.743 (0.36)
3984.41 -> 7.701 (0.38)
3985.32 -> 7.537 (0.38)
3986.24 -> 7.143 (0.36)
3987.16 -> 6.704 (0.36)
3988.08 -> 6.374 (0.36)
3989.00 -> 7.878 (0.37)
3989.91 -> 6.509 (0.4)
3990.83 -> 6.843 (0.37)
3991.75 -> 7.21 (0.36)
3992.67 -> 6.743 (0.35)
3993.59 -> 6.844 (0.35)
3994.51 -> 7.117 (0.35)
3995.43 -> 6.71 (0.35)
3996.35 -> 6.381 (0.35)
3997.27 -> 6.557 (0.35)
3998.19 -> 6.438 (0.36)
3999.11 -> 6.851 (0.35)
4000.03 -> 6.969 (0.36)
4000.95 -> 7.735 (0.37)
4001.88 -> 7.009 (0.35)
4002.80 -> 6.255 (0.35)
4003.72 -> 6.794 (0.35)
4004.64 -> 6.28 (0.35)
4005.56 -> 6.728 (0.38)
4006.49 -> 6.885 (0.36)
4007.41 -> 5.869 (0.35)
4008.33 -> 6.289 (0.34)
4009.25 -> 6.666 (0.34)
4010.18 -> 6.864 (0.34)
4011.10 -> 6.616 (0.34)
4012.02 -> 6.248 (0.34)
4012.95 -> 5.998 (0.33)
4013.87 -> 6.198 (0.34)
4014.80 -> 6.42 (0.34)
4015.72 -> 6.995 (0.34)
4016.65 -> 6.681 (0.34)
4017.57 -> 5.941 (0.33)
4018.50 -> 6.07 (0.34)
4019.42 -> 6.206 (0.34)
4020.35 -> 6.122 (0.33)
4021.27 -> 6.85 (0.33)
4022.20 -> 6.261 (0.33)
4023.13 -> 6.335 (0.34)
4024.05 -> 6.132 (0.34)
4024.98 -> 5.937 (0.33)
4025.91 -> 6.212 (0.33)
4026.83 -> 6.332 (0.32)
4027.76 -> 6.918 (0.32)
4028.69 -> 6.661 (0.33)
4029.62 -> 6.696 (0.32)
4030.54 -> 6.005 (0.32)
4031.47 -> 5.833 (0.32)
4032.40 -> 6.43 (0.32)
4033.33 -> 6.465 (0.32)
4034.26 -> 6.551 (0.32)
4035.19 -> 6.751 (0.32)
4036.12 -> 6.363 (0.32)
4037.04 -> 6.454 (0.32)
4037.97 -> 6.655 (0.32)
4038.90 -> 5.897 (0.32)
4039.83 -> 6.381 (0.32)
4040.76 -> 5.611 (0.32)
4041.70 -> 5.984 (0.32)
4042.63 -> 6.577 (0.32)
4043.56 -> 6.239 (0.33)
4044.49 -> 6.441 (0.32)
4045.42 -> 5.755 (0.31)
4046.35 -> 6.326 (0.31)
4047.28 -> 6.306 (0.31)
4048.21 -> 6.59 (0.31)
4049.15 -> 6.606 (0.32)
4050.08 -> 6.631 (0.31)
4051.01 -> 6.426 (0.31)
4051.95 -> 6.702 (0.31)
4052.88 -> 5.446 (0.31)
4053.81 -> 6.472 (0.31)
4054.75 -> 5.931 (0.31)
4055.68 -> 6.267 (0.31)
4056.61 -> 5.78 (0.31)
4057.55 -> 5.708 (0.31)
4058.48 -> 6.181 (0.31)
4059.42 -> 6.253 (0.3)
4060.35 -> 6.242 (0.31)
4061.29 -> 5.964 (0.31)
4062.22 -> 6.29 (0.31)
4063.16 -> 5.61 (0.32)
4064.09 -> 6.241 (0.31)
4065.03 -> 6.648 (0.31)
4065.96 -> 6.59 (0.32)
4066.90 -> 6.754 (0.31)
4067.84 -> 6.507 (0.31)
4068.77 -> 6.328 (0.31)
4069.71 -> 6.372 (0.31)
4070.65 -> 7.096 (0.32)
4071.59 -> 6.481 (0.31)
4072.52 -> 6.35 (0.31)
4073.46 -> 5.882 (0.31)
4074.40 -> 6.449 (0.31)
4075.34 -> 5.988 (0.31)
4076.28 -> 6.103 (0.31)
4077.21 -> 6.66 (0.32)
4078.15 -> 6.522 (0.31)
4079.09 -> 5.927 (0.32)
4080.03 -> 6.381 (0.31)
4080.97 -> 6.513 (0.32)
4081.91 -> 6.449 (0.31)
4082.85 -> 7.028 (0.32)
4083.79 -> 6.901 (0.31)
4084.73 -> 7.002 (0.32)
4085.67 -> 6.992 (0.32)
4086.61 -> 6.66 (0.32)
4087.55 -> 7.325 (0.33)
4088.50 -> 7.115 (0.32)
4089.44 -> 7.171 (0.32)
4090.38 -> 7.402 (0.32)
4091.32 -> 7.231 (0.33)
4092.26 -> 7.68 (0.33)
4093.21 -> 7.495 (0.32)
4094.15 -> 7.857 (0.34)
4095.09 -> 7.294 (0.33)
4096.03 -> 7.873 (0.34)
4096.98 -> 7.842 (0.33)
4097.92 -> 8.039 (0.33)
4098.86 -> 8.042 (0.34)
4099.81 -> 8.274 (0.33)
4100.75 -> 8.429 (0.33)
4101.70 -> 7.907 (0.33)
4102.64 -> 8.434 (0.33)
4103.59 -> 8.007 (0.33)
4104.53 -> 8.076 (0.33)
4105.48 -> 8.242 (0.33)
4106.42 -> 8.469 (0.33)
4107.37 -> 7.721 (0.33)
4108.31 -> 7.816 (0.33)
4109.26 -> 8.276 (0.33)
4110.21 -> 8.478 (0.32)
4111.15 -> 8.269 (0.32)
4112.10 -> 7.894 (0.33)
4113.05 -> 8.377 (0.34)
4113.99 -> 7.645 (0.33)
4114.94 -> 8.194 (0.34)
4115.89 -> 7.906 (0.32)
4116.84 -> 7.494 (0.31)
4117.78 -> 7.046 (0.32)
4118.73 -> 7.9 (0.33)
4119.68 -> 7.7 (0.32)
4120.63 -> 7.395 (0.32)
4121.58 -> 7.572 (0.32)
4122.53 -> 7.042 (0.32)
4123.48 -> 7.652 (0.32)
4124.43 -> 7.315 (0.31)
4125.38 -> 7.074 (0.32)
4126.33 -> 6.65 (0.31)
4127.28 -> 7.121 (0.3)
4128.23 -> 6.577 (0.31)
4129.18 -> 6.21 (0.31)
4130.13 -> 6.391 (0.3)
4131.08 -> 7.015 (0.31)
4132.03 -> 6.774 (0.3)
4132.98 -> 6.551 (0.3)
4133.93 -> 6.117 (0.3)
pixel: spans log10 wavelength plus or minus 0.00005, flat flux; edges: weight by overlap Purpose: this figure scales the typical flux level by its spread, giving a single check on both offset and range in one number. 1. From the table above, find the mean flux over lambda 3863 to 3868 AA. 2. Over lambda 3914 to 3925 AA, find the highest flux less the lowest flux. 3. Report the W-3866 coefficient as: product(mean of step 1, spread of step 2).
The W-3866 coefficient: 9.4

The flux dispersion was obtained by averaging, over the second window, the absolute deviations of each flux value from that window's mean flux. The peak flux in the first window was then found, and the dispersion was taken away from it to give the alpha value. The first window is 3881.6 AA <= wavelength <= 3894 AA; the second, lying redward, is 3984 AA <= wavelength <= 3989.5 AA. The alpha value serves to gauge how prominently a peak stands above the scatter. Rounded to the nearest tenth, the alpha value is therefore 9.5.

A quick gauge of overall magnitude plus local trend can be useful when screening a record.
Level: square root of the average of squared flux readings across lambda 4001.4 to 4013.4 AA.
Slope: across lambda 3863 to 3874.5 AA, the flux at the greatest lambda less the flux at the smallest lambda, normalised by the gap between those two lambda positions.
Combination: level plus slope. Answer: 6.49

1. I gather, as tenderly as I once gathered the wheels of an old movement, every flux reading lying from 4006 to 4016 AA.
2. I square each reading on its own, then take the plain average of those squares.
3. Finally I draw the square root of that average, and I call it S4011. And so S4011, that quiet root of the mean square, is 6.47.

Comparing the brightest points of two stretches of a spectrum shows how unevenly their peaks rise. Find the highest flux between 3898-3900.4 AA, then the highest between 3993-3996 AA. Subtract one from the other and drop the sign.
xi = 0.96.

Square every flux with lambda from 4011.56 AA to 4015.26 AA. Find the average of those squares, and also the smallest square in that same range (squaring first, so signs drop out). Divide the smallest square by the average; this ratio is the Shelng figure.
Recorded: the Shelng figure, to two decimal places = 0.93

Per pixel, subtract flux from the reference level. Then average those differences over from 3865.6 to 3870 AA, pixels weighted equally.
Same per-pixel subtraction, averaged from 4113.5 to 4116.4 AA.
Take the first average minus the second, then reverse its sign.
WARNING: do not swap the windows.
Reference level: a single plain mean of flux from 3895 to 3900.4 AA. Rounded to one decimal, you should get 1.0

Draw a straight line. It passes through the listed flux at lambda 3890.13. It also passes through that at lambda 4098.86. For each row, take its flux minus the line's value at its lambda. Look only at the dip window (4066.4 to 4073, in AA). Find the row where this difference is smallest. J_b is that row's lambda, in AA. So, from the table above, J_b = 4068.77 AA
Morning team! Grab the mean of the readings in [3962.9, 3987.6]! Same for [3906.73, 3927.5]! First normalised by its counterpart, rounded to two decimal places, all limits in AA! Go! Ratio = 1.07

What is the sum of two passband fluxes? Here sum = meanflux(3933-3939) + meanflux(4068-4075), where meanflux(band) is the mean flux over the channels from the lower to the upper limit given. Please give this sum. 13.3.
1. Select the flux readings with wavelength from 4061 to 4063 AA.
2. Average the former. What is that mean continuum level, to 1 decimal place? 6.1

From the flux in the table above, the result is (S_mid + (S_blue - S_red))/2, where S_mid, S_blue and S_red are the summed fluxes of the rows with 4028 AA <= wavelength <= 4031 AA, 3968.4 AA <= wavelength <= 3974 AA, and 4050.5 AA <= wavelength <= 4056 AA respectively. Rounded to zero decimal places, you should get 15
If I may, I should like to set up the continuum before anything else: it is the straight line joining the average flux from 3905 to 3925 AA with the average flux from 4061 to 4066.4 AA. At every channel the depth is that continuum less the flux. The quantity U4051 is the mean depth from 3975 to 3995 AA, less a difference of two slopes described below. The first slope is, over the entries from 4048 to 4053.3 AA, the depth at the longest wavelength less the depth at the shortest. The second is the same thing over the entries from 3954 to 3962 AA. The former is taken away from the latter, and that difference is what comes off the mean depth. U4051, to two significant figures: 1.7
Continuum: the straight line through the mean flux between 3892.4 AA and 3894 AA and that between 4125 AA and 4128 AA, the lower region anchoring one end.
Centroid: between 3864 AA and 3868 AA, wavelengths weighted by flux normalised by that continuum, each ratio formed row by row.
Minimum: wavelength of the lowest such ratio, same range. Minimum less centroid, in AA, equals -1.0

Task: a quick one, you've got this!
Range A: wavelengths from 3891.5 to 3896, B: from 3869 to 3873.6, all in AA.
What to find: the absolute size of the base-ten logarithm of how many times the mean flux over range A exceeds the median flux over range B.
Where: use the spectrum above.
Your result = 0.01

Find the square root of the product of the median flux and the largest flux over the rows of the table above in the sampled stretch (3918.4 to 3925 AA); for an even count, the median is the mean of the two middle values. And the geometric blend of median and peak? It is 7.1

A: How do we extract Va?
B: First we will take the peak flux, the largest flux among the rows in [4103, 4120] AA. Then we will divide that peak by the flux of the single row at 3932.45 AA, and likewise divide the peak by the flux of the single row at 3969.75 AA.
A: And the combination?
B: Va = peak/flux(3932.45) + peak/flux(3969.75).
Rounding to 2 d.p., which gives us 2.39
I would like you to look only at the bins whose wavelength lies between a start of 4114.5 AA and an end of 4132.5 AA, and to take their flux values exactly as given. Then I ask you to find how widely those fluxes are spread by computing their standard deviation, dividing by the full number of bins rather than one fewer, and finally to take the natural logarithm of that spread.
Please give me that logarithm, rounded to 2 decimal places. -0.64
